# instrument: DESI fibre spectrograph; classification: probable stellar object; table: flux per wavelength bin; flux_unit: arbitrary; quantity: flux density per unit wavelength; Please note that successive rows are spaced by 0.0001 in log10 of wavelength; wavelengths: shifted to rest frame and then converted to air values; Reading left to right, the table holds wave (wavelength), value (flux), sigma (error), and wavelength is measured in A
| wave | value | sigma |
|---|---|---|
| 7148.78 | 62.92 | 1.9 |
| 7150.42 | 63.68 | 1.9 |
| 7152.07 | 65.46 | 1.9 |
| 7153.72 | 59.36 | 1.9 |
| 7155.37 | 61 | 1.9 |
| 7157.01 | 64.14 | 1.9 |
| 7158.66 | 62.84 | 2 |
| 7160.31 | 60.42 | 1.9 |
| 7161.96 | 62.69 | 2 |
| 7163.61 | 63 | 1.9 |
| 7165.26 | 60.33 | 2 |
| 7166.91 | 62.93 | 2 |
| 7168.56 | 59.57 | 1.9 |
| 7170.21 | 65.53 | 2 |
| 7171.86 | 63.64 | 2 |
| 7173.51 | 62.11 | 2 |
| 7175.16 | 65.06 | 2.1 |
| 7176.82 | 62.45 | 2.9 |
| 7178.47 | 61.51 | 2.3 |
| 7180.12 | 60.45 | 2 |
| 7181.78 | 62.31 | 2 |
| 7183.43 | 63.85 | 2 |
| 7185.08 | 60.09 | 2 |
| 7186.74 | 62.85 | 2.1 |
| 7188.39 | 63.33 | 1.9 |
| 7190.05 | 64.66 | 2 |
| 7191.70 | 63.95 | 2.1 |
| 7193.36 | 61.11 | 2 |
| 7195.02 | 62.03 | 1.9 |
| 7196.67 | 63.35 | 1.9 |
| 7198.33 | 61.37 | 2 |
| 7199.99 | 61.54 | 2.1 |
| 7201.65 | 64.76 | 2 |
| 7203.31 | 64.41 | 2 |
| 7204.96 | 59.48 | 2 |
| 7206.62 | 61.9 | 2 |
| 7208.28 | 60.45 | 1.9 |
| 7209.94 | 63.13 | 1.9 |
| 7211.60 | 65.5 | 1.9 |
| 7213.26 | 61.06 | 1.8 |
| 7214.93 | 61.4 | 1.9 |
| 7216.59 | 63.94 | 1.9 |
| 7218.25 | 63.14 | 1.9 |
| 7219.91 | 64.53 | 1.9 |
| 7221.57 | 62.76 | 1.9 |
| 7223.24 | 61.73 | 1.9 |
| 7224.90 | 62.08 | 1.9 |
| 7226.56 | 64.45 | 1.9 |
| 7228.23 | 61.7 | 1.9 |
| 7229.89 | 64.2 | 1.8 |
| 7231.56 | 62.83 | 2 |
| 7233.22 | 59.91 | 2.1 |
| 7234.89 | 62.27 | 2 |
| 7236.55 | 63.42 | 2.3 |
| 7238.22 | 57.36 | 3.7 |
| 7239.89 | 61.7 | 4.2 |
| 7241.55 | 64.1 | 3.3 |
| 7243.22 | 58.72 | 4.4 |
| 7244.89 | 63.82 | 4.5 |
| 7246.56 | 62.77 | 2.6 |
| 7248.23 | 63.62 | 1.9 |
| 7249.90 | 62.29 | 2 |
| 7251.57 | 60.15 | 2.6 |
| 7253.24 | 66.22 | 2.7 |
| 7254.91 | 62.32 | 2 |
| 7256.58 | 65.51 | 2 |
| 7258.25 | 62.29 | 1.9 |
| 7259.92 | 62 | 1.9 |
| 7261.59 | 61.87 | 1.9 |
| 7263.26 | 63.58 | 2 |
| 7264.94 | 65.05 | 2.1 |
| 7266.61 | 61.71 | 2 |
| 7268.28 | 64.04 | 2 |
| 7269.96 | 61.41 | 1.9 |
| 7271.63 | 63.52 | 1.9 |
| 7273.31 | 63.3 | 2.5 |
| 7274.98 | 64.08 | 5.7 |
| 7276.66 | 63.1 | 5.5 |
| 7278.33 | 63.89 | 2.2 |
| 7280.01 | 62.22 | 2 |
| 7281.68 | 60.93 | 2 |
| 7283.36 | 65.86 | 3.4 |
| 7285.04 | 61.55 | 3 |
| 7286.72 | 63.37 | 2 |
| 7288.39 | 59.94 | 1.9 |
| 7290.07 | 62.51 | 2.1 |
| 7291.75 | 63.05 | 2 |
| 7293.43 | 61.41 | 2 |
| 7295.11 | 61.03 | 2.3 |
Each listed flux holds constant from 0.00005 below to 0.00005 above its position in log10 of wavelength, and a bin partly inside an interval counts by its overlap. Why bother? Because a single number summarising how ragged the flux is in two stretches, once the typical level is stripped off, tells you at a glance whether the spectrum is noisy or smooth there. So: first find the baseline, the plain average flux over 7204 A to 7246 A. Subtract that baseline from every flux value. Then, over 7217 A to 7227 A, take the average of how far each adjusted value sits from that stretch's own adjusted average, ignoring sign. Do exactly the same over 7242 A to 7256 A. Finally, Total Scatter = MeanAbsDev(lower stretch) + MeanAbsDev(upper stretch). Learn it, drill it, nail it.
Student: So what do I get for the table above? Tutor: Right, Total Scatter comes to 2.5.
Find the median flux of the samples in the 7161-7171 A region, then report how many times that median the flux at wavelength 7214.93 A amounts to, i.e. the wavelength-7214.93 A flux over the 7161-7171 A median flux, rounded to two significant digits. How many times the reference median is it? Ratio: 0.98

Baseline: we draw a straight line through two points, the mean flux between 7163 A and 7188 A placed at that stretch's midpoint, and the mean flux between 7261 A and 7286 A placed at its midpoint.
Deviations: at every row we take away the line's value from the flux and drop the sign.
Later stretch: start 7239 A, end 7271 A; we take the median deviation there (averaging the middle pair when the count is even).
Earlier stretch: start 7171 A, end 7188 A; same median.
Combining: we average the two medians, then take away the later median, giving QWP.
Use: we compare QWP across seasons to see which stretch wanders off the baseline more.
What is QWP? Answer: -0.02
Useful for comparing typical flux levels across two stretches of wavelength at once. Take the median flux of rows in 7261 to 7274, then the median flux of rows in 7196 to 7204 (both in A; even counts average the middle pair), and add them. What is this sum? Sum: 127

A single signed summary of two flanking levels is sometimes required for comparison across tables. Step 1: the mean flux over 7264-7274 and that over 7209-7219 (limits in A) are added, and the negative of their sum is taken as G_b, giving -126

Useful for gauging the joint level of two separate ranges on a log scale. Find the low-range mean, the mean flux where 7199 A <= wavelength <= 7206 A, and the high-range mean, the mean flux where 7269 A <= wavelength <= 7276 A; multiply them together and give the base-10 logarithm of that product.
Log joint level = 3.60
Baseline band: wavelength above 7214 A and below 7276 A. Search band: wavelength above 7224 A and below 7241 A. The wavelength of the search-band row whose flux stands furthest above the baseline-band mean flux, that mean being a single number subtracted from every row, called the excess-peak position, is 7226.56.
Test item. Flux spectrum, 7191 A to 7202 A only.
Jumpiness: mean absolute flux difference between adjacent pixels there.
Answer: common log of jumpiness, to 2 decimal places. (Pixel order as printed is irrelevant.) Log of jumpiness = 0.24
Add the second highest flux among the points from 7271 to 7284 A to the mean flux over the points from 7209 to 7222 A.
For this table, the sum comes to 127.3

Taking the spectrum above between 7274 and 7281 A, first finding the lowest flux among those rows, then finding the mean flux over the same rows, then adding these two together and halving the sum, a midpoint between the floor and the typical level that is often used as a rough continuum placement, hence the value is 62.8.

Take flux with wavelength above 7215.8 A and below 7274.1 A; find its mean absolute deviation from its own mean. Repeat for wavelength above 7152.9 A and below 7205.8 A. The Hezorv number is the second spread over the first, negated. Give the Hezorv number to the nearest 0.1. -1.1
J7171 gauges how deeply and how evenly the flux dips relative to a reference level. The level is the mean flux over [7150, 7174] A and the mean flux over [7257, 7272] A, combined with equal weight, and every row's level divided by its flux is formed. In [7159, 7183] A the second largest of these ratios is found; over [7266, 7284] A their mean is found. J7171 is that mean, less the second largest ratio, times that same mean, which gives -0.045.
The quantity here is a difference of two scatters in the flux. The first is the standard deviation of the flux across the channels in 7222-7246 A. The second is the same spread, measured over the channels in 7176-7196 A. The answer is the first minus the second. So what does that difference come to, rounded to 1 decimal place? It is 0.7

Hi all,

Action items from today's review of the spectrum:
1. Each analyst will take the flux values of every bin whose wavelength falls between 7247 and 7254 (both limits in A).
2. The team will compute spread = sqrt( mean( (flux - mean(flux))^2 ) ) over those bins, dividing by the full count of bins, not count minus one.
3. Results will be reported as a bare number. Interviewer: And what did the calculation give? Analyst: 2.20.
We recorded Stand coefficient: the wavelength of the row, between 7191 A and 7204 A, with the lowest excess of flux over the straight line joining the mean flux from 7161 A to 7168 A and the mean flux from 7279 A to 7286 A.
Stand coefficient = 7193.36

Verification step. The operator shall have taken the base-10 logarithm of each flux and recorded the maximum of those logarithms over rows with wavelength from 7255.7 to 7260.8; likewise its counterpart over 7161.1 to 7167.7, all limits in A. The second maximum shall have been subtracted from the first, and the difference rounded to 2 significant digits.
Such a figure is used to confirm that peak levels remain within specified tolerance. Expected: 0.017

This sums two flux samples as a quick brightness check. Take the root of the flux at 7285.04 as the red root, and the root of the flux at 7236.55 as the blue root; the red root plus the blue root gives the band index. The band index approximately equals 15.8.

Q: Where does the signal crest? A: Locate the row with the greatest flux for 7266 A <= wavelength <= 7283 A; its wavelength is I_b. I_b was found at 7274.98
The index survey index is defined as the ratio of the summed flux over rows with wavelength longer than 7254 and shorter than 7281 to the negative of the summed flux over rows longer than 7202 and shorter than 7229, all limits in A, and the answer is -1.008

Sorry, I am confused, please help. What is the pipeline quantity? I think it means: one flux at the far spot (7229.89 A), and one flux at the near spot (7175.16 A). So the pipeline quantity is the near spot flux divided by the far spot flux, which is 1.01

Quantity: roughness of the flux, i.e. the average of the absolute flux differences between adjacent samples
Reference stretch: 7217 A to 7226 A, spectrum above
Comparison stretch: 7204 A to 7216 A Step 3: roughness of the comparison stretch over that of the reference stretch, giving 2.0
